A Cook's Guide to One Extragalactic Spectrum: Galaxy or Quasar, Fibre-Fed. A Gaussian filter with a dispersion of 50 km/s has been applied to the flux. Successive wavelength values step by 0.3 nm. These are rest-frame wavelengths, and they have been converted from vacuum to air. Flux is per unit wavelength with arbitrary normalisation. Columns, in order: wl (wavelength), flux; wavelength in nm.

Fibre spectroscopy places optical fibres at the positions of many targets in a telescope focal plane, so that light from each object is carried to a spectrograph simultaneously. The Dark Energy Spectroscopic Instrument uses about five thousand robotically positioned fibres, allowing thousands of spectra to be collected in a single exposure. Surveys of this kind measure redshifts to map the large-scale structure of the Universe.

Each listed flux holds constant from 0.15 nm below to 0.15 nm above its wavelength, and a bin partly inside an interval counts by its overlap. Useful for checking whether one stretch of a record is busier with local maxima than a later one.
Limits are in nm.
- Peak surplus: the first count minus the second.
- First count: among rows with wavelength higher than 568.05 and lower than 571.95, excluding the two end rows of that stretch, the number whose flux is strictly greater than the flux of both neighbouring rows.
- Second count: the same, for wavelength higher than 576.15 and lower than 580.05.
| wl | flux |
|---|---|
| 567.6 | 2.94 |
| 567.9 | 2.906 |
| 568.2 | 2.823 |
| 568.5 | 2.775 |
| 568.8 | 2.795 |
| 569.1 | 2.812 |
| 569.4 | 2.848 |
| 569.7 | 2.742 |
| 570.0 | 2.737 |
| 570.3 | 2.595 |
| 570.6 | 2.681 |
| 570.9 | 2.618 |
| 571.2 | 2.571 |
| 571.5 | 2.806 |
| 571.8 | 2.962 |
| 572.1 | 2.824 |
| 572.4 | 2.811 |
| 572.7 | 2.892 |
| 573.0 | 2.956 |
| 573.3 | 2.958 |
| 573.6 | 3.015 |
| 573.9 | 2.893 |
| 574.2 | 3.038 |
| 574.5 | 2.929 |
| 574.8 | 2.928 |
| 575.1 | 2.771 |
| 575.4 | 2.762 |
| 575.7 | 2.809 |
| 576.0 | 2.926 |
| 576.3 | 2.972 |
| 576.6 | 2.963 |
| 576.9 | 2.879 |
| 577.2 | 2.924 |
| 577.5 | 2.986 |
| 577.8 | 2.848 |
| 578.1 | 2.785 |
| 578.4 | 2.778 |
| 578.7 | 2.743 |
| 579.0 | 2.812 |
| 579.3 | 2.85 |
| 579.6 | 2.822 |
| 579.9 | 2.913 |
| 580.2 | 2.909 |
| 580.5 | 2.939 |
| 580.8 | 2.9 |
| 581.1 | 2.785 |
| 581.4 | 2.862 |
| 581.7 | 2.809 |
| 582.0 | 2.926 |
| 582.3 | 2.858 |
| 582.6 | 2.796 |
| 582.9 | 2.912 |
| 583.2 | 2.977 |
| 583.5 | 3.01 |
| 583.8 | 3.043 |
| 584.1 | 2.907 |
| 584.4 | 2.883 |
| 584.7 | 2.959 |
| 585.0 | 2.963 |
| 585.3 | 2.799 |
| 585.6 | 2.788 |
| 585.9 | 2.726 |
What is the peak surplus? 0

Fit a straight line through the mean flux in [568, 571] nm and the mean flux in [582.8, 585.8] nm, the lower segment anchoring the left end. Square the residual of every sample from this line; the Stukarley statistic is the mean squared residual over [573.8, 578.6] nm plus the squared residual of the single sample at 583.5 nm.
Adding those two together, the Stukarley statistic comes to 0.021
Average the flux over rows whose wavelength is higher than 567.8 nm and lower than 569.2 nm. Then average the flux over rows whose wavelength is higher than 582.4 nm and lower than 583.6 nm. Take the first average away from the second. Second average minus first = 0.10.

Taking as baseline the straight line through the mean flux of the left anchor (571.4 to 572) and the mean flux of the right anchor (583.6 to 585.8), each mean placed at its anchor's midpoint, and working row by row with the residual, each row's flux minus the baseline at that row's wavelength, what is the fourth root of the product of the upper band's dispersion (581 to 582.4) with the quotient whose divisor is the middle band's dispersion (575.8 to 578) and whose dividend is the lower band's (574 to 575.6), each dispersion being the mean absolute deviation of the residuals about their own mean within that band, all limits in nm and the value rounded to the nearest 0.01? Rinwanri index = 0.56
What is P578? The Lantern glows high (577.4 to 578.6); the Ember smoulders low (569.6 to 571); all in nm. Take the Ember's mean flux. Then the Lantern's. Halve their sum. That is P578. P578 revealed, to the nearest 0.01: 2.76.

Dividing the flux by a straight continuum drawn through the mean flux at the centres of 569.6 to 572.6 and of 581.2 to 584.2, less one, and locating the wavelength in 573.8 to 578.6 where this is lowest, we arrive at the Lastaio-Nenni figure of 578.4 nm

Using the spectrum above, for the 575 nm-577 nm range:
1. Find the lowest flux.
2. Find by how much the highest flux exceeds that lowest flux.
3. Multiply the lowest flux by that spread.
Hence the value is 0.58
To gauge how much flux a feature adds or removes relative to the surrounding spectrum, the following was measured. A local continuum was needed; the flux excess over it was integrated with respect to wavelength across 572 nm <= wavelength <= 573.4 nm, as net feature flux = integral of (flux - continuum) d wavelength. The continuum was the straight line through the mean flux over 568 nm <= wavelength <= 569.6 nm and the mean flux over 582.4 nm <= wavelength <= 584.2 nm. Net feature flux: 0.06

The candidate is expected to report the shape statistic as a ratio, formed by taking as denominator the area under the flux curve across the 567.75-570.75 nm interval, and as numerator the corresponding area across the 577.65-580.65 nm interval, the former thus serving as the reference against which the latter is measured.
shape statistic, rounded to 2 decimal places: 1.02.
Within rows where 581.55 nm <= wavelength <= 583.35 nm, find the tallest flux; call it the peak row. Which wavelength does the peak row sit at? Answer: 583.2 nm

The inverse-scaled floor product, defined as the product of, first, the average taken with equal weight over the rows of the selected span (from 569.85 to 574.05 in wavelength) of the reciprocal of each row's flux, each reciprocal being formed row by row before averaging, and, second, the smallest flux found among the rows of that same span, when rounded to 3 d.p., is 0.918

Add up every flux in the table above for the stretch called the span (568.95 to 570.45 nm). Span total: 14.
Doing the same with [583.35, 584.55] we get 12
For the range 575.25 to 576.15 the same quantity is 8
